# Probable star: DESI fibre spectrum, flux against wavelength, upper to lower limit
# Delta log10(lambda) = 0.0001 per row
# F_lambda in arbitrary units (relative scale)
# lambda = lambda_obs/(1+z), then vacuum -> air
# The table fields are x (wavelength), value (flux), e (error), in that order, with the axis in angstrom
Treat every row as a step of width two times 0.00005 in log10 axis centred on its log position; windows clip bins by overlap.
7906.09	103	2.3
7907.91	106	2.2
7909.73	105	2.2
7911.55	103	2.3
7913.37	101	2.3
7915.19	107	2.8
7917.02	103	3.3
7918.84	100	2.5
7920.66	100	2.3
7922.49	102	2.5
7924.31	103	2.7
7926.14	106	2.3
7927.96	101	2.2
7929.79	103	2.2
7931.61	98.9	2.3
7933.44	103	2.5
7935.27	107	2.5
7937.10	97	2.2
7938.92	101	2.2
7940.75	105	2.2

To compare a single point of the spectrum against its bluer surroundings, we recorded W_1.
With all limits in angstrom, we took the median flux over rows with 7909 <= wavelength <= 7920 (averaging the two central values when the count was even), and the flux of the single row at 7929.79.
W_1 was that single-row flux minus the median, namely 0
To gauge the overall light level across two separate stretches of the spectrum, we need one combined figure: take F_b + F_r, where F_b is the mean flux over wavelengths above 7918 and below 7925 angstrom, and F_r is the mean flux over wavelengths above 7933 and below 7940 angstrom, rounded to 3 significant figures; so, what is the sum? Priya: 203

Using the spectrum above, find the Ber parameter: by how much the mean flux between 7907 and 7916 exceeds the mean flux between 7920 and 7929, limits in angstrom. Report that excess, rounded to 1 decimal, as 2.0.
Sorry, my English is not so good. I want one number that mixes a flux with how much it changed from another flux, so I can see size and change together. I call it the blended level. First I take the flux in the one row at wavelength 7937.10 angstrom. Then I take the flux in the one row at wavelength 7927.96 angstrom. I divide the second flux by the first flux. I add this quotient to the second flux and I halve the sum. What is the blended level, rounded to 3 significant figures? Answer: 51.0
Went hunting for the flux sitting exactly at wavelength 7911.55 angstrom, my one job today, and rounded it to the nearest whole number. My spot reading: 103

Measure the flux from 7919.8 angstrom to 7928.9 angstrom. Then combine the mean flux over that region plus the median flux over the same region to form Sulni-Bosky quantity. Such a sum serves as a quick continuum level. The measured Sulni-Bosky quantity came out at 204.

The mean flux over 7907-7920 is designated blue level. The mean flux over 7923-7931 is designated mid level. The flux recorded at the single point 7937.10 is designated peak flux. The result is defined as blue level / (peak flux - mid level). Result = -17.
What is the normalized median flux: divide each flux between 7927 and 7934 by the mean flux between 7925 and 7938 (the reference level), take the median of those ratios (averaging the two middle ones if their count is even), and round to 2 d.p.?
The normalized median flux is 1.00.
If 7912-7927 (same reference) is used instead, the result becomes 1.00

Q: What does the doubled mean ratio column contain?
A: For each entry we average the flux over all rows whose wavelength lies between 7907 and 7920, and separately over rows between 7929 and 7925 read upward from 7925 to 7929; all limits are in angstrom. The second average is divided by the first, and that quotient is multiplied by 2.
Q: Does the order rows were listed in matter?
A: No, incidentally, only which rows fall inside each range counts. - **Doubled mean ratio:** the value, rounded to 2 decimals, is 2.00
